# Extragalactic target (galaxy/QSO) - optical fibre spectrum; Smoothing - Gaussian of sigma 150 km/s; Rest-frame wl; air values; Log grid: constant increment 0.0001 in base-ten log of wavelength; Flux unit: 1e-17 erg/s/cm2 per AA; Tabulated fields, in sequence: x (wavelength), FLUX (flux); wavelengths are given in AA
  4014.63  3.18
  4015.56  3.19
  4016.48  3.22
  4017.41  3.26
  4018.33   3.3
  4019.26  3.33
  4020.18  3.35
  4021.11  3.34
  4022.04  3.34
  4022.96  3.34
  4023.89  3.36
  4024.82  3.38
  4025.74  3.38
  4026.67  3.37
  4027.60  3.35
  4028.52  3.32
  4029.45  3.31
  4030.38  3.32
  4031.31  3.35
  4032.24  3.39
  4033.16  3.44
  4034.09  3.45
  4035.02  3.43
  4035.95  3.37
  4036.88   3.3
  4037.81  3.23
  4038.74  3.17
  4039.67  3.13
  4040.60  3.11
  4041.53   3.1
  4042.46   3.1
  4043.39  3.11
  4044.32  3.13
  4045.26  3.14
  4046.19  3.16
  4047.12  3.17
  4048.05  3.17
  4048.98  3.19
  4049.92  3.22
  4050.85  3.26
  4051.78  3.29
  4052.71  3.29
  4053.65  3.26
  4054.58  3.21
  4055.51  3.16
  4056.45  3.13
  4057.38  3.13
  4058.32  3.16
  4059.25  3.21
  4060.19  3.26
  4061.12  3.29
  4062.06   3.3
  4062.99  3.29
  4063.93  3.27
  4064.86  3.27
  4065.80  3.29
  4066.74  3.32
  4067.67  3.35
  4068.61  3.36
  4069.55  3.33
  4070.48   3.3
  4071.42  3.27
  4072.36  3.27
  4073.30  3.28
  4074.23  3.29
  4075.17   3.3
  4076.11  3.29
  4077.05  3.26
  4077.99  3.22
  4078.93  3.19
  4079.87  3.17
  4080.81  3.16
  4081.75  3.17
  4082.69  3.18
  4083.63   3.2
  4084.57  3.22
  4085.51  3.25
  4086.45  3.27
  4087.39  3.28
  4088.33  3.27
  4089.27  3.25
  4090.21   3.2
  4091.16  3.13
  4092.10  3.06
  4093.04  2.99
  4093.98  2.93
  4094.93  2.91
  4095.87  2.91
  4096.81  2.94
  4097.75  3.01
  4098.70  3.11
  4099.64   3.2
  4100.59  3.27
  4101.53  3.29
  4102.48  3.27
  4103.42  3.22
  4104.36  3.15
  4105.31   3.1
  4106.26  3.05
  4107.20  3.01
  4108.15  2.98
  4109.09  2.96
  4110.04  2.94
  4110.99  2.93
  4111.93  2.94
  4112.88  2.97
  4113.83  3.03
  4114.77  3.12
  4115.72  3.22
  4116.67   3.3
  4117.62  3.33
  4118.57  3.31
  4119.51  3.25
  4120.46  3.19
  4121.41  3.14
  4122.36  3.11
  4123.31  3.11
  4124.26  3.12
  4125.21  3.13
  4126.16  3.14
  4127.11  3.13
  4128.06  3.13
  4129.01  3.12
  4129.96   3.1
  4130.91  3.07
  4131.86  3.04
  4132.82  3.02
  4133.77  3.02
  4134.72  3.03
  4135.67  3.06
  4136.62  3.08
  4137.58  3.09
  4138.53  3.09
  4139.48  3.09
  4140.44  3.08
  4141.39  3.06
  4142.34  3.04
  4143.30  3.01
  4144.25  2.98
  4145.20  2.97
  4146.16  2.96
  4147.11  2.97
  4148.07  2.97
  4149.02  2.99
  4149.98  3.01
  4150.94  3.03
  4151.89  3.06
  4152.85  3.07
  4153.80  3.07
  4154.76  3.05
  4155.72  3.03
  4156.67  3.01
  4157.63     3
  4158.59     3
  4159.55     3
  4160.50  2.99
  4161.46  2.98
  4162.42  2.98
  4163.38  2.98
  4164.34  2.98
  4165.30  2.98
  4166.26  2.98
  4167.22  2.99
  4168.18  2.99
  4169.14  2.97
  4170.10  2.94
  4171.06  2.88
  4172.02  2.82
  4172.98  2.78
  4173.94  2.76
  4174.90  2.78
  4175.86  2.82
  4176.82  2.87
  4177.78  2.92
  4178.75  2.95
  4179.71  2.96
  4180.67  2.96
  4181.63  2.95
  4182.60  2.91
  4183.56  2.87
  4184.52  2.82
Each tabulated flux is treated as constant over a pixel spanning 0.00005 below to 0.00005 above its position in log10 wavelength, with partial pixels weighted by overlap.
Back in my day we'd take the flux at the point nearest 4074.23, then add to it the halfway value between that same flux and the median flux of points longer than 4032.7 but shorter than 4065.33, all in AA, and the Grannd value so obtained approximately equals 6.54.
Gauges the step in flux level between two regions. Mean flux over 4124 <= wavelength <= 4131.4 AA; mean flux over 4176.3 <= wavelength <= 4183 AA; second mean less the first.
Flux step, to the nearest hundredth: -0.19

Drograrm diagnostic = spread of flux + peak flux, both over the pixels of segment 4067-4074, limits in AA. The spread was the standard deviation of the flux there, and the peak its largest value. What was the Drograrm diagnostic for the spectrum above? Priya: 3.40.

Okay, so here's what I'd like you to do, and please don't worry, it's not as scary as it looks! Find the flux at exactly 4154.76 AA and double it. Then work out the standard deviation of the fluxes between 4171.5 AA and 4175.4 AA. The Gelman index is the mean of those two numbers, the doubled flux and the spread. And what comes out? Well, 3.06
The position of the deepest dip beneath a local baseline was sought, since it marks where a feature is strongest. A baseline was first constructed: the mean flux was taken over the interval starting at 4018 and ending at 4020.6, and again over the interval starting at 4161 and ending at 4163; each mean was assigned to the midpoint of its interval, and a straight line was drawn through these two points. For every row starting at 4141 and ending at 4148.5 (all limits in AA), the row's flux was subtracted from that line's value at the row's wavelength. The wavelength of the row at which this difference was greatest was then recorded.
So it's 4146.16 AA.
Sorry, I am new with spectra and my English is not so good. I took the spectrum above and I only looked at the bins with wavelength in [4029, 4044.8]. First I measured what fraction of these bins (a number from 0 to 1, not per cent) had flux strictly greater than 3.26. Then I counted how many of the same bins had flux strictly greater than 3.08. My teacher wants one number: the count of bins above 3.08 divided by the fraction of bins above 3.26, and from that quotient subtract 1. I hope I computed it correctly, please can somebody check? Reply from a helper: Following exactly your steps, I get 31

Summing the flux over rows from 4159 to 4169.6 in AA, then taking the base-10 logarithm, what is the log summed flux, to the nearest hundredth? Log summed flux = 1.52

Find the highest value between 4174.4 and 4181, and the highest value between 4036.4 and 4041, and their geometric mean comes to 3.13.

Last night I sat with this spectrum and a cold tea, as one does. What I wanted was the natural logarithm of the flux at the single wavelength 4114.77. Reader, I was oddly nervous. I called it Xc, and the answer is 1.138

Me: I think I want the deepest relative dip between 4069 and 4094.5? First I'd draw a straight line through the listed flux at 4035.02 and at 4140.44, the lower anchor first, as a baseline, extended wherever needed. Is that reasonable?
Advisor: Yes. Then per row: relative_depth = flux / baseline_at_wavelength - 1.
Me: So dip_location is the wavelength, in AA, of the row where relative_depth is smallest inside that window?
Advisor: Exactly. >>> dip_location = 4093.98 AA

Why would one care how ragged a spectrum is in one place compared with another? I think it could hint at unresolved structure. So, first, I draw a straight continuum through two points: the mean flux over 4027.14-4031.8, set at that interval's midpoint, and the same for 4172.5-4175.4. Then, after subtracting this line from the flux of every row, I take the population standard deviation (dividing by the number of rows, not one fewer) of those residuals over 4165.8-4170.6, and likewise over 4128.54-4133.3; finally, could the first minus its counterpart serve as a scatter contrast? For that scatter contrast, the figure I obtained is -0.017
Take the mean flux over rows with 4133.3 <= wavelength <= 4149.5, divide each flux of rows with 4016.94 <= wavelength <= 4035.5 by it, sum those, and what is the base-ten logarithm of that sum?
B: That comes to 1.35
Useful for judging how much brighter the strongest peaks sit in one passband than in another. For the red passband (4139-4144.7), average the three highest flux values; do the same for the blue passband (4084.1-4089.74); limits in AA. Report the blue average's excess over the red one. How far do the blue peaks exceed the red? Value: 0.20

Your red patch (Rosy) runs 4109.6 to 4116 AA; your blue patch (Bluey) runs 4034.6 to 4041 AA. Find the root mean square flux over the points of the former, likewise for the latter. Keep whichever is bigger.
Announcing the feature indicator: 3.25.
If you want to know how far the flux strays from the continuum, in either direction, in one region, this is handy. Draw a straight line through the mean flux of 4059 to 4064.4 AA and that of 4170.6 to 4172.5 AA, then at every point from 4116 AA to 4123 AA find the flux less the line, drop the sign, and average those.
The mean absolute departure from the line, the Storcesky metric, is 0.18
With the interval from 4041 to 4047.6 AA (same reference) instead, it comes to 0.21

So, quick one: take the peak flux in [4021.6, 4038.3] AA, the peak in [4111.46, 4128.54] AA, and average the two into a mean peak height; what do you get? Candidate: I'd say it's 3.39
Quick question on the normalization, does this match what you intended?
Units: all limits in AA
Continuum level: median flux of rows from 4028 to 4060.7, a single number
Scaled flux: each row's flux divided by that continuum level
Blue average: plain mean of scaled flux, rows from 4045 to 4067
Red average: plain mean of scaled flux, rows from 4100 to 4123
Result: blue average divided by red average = 1.03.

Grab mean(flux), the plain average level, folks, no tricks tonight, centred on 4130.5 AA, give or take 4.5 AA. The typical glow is 3.08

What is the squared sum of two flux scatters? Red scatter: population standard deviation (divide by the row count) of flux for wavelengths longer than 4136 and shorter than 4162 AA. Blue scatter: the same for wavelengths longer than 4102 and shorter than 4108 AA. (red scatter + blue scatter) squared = 0.018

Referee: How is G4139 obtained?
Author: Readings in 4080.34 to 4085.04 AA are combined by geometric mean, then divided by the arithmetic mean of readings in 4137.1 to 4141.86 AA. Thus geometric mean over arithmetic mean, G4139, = 1.03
